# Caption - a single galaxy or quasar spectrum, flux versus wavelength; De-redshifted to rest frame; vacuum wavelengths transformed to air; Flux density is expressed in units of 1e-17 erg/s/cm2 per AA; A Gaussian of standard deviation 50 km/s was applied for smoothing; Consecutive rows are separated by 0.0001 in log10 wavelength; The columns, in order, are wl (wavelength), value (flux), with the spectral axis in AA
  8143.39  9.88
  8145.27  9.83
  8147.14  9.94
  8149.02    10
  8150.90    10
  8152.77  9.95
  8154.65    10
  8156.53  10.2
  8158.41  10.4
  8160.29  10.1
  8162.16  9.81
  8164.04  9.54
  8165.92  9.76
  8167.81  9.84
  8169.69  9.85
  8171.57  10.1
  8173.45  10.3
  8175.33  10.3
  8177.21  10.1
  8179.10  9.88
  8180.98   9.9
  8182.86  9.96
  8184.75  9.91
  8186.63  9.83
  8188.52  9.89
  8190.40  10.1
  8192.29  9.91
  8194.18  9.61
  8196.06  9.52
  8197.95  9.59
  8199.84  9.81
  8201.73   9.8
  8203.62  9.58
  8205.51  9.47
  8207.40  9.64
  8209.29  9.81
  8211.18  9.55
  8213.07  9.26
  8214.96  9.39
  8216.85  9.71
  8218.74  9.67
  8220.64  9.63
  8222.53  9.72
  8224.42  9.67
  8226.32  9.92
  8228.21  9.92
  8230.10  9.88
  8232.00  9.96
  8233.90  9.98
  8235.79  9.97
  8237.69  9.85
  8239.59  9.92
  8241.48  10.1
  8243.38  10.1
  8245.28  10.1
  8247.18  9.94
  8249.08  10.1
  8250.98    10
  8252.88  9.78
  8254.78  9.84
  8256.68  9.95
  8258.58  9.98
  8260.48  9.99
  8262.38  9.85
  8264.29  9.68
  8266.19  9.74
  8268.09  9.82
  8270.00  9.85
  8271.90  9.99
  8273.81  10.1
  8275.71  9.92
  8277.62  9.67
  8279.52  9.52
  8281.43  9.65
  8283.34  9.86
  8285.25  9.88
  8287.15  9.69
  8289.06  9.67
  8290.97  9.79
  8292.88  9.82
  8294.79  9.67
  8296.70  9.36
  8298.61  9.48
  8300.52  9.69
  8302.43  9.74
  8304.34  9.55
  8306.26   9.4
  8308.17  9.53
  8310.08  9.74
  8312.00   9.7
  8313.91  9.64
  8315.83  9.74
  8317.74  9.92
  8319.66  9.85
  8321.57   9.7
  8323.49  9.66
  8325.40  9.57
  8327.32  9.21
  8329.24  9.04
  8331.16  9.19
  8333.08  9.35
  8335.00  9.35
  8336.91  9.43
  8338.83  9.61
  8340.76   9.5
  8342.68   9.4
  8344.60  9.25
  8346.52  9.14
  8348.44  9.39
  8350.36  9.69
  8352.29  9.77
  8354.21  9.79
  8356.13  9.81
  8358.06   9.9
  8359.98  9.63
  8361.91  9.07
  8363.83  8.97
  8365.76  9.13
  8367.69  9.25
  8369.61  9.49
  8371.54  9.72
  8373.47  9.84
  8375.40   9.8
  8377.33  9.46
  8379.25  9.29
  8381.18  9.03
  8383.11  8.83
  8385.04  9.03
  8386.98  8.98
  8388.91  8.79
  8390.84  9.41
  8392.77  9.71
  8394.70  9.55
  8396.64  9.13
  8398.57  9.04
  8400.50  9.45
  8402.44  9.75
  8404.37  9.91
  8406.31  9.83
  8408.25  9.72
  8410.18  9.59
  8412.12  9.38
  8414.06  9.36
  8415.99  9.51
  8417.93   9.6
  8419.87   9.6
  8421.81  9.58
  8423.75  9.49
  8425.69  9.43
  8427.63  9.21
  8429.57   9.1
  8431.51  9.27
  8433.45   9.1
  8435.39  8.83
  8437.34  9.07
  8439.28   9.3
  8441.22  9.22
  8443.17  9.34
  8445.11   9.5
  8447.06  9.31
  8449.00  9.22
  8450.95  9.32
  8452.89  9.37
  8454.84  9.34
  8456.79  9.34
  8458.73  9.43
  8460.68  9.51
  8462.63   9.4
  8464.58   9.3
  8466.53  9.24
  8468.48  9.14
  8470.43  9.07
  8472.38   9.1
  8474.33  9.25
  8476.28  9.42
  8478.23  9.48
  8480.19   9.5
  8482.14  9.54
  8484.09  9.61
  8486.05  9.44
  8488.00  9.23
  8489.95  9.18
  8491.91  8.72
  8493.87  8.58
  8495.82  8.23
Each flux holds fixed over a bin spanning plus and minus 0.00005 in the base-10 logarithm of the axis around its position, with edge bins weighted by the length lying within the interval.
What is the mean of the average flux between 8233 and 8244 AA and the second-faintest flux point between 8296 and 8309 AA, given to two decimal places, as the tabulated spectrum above 9.69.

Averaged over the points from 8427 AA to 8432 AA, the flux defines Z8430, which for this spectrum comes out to 9.2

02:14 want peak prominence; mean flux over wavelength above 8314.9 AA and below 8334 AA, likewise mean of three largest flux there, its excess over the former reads 0.31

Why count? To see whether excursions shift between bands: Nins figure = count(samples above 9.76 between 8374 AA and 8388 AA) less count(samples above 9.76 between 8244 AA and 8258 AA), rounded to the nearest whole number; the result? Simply -6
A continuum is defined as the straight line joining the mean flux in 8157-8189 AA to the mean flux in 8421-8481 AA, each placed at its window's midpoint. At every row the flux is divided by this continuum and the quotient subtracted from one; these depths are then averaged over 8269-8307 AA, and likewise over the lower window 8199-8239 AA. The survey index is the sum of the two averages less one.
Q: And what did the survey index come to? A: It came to -0.99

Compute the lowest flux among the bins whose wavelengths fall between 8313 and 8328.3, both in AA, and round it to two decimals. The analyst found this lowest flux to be 9.21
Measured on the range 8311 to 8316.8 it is 9.64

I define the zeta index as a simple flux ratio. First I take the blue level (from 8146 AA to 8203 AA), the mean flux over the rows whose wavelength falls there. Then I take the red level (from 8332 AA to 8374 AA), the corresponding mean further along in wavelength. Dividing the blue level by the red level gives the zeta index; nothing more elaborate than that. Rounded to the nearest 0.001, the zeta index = 1.048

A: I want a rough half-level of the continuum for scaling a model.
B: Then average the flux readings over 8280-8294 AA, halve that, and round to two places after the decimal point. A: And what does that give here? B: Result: 4.88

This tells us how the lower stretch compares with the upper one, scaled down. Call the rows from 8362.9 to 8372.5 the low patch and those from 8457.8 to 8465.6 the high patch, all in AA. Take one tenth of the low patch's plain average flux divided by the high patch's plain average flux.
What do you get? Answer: 0.099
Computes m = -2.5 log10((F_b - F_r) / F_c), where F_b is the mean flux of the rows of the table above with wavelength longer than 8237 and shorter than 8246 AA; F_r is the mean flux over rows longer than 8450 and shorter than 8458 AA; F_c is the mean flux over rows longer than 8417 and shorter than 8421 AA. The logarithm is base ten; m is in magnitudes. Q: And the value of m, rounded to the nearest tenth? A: 2.9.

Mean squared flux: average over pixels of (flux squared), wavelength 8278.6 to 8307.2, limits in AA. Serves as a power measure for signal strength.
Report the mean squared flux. 93.2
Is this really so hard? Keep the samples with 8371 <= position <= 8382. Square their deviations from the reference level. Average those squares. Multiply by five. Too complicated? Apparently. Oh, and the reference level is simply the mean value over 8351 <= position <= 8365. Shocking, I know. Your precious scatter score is 0.4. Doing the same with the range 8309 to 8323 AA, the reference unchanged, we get 0.2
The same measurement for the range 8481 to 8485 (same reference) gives 0.0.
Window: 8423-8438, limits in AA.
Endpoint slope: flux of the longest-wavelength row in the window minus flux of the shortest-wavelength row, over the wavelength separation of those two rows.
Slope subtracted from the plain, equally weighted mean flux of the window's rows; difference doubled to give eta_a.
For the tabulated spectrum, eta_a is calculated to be 18.4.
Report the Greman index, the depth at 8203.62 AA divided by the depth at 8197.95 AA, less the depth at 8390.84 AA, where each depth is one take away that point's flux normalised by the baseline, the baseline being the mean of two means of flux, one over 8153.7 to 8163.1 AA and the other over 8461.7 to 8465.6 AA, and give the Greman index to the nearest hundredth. 1.04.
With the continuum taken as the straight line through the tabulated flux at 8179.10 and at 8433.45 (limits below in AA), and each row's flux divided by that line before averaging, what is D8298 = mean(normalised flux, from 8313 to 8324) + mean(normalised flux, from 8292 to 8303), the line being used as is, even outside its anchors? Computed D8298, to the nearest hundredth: 2.04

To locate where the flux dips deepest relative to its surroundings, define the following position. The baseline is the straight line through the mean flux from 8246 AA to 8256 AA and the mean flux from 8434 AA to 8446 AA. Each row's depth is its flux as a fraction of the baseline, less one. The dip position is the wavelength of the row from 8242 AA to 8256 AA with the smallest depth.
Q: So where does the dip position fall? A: 8252.88 AA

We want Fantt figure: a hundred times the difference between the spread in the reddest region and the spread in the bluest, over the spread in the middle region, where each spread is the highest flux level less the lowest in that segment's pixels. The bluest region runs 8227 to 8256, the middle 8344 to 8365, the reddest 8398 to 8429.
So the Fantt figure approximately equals 59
